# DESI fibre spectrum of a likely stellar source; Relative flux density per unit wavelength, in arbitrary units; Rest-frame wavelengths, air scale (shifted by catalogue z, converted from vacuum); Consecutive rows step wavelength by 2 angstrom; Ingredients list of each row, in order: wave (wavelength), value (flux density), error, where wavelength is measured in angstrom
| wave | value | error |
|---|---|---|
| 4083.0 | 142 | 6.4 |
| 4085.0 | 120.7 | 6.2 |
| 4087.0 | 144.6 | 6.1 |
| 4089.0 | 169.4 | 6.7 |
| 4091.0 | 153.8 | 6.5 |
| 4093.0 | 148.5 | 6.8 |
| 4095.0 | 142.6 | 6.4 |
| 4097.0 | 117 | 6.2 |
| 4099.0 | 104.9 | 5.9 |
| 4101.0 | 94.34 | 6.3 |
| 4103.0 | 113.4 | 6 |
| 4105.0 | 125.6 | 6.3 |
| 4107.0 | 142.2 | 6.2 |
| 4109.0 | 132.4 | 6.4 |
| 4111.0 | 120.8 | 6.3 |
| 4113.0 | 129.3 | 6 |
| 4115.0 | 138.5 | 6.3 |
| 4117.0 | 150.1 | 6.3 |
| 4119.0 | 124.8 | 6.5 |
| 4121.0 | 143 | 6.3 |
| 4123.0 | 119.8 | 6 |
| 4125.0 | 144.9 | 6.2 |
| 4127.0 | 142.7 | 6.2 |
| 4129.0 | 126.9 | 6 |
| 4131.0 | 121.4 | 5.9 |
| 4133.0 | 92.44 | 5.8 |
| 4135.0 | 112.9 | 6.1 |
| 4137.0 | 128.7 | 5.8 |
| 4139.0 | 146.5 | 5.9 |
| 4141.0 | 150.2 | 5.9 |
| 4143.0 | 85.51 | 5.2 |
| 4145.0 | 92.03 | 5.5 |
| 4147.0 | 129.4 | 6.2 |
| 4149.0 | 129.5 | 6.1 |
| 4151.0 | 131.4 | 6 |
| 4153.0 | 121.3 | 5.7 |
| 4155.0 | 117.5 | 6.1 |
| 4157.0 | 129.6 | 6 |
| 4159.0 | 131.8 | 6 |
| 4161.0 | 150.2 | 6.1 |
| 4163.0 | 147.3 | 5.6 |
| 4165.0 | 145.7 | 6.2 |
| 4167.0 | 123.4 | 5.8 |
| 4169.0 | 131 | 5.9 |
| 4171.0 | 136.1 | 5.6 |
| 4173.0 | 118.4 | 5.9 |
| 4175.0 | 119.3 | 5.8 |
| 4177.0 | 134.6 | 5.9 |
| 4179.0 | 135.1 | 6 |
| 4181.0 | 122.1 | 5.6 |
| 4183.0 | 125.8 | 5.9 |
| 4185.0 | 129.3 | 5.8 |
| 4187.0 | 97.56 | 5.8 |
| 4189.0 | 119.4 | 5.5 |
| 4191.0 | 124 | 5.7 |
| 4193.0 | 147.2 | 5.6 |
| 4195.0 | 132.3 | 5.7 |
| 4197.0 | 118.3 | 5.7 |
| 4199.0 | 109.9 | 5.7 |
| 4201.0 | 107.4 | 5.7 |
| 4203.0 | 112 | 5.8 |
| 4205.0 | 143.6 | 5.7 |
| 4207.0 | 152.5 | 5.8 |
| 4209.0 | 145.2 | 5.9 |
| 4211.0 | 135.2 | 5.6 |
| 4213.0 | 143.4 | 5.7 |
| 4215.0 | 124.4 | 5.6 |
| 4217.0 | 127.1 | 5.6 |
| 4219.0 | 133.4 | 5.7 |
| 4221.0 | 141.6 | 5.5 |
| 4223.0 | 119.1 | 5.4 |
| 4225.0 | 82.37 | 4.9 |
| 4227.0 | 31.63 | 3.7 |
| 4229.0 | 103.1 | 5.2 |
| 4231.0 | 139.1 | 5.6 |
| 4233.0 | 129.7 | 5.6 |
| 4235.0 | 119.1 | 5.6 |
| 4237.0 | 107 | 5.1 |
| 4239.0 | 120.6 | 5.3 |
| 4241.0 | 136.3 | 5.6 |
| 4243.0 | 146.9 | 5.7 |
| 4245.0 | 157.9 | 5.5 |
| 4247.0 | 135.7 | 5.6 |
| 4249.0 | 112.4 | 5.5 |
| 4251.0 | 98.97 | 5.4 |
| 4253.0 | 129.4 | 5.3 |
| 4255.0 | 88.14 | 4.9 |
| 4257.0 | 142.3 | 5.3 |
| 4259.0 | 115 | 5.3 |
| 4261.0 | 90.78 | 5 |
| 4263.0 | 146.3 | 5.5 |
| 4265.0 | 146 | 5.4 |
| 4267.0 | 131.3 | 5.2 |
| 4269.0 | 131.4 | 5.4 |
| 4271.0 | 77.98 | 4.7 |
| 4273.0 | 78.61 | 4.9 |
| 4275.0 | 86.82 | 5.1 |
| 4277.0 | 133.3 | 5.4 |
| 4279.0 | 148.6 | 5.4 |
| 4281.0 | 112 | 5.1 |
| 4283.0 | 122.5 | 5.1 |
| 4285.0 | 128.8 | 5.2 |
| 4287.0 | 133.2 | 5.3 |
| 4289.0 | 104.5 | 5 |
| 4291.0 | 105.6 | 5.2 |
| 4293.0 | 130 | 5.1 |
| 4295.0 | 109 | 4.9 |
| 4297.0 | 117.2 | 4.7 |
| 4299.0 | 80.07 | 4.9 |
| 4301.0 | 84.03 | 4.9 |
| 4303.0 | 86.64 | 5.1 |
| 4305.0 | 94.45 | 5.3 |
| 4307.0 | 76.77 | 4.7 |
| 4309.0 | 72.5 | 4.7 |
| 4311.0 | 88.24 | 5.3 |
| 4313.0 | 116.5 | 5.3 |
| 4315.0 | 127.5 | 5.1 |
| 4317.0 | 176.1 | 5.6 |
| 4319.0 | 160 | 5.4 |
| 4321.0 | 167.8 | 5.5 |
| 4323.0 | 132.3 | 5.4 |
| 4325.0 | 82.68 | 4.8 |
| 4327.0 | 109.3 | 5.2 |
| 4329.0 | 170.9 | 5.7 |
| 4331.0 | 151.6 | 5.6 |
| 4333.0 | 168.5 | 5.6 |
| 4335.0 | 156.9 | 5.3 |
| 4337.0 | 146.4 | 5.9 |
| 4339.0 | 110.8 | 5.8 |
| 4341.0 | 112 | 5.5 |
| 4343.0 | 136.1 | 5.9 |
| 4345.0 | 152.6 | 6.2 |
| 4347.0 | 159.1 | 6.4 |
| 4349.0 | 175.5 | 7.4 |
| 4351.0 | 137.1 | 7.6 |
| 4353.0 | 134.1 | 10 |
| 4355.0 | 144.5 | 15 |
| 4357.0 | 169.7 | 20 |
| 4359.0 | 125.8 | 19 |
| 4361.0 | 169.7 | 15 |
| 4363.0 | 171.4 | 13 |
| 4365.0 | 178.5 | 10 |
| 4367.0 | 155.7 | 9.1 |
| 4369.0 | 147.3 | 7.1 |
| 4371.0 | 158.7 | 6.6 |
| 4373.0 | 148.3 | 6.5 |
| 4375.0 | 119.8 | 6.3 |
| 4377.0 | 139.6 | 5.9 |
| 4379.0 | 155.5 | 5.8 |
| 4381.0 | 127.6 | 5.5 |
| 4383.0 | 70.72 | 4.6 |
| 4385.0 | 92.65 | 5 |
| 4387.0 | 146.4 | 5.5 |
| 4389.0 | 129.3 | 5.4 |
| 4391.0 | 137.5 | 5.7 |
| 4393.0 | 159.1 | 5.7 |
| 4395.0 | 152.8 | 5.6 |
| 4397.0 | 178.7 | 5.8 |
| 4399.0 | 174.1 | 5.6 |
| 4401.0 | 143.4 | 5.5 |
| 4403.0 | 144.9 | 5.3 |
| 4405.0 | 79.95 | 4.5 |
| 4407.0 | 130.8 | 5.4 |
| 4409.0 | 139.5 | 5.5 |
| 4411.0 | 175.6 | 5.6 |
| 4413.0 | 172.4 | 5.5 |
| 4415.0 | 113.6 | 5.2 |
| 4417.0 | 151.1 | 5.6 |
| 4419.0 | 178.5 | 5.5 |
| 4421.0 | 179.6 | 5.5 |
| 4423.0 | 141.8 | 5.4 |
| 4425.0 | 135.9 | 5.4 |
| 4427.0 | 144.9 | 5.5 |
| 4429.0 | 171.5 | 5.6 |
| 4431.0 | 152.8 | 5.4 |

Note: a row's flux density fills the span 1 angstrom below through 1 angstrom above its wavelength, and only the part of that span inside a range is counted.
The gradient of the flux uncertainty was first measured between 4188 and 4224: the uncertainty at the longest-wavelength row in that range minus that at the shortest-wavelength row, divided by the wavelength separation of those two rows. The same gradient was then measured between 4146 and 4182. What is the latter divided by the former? 6.0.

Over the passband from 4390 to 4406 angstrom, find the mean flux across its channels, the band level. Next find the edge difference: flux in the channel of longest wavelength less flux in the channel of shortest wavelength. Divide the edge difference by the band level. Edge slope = -0.4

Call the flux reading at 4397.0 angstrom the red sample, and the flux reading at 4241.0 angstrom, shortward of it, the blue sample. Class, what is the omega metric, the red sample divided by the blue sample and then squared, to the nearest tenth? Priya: 1.7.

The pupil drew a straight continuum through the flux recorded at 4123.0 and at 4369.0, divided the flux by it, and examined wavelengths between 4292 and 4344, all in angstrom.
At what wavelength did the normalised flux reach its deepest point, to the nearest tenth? 4309.0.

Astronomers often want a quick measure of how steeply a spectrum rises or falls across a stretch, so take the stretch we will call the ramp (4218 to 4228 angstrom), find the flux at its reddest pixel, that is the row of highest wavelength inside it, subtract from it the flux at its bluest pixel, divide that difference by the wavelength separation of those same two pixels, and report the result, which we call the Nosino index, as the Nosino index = -13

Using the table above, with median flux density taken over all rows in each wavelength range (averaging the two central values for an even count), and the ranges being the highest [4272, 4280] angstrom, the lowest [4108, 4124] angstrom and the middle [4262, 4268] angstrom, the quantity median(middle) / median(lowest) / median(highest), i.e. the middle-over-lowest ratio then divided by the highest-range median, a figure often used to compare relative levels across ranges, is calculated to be 0.010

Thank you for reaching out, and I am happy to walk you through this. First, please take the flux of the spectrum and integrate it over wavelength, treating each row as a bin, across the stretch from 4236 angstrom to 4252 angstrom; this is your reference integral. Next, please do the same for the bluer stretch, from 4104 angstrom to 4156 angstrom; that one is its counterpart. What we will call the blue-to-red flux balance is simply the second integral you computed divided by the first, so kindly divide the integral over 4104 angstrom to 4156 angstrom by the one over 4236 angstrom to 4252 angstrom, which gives 3.2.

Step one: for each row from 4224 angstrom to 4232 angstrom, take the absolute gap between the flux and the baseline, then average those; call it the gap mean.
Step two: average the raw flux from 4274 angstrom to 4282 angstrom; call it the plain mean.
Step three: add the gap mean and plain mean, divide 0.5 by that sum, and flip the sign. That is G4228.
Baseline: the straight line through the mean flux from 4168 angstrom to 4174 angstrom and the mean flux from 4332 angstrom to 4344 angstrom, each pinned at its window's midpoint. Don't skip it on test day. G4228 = -0.0030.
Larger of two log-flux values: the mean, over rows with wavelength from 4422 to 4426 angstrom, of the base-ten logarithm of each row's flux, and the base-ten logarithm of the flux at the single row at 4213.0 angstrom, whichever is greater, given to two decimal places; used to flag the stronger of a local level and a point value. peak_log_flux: 2.16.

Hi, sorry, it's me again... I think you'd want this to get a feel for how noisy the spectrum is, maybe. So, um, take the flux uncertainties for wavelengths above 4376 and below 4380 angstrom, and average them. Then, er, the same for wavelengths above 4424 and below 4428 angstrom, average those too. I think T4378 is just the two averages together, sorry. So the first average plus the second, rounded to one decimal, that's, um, 11.3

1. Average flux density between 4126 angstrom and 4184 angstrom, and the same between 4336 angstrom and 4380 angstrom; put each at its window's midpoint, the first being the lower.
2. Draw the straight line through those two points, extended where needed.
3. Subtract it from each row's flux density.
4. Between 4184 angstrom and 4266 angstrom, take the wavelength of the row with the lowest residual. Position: 4227.0 angstrom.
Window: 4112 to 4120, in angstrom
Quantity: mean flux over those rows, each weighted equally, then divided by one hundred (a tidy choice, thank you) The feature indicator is 1.36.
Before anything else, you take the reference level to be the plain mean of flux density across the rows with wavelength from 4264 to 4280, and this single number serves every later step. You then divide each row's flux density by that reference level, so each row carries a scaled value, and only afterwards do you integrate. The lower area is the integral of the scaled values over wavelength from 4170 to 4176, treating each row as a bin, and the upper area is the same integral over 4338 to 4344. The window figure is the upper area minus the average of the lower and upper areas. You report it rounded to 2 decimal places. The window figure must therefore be -0.13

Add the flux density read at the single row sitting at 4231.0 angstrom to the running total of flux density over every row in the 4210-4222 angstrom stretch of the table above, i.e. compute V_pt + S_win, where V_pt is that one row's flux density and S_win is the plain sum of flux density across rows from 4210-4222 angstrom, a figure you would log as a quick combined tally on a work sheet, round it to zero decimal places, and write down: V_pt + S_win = 944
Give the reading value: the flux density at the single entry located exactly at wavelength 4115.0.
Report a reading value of 138.5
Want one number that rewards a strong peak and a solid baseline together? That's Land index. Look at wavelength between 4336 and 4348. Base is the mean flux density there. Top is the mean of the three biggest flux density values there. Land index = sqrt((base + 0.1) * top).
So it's 144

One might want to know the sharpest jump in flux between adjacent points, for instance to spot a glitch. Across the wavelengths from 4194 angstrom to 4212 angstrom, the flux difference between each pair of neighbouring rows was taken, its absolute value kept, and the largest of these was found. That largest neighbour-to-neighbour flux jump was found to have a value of 32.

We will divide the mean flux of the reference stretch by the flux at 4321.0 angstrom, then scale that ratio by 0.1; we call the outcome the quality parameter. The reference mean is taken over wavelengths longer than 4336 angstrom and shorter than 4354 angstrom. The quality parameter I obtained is 0.084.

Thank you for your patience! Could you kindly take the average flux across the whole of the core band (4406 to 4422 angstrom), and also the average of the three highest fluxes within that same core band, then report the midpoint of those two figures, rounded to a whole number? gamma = 167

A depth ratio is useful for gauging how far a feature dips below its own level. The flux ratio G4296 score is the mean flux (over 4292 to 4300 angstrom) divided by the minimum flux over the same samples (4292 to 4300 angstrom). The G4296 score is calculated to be 1.36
